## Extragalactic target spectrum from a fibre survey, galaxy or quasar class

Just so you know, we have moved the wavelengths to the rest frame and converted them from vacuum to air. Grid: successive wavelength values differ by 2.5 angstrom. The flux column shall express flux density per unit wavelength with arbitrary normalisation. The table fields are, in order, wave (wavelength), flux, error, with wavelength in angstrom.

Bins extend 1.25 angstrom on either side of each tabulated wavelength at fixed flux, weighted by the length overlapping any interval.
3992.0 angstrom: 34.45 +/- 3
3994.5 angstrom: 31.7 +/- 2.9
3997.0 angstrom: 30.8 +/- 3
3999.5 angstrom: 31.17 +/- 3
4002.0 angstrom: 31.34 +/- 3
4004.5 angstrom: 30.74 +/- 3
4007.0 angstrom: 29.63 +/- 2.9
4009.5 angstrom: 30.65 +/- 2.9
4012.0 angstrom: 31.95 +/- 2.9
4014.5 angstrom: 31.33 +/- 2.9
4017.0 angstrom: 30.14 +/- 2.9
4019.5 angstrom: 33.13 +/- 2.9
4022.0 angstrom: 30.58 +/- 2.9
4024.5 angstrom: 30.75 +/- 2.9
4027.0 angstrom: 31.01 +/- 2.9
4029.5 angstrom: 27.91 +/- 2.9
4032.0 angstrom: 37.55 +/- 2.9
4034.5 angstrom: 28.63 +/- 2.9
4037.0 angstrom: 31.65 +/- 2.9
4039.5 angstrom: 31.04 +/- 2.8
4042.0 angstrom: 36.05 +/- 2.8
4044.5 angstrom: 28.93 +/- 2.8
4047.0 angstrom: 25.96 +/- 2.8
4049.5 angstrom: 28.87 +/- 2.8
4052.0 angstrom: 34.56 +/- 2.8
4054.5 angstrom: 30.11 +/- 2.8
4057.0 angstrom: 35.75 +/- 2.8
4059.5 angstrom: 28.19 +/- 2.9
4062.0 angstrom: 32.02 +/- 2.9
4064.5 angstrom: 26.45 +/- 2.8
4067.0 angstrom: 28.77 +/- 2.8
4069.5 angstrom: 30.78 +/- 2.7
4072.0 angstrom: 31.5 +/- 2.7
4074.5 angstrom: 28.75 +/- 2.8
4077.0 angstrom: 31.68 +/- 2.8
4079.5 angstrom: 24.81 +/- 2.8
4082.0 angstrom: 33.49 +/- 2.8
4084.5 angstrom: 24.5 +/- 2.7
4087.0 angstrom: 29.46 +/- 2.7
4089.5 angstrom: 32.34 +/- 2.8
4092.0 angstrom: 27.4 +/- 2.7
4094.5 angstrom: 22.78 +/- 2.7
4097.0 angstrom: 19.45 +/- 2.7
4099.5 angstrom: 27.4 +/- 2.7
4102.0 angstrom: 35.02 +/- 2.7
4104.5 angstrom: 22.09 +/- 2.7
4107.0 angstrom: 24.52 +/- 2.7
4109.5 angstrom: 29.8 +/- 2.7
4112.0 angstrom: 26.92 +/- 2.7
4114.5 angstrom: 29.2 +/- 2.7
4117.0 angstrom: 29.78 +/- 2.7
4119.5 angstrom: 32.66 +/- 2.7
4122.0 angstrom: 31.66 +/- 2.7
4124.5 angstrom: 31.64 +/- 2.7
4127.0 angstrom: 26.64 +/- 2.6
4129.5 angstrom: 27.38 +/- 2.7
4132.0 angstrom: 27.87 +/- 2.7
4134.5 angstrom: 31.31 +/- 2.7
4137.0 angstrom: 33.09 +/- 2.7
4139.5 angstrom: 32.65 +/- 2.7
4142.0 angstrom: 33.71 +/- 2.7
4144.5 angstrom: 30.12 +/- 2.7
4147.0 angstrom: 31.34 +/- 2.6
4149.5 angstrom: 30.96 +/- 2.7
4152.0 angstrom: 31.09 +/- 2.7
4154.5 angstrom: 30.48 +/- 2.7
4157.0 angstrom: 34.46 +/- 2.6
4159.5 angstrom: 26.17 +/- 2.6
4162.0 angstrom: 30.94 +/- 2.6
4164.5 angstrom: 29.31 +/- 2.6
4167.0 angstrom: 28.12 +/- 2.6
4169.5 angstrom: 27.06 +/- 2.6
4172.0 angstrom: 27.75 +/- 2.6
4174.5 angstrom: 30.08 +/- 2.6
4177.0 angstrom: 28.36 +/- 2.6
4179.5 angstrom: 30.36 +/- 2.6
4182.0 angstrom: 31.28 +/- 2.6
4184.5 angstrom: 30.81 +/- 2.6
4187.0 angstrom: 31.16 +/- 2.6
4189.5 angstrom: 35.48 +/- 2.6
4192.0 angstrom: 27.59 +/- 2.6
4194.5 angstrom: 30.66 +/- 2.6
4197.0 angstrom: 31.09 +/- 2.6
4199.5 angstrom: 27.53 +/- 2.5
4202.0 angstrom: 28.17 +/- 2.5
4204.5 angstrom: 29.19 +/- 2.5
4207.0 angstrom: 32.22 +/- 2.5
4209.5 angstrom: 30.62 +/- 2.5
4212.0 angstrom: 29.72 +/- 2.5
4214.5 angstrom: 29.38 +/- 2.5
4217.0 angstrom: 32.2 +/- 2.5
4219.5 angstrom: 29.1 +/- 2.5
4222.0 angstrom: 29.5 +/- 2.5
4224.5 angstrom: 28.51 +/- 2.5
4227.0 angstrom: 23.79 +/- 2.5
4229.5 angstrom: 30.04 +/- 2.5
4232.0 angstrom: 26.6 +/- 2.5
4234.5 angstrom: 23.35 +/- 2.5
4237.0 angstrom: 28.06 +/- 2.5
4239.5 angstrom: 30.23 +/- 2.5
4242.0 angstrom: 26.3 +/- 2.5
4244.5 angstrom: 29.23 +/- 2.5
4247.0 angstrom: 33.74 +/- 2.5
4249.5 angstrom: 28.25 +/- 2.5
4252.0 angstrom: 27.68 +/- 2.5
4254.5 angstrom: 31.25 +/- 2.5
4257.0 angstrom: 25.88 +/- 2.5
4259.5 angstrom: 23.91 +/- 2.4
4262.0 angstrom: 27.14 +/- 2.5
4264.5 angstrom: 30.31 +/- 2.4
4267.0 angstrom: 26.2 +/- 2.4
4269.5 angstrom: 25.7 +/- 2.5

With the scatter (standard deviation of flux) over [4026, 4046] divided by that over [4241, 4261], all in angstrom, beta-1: 1.12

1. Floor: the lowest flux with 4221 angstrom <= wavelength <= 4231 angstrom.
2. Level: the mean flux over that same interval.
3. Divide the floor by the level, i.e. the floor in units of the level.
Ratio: 0.85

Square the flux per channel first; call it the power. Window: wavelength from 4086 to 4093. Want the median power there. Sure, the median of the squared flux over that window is 868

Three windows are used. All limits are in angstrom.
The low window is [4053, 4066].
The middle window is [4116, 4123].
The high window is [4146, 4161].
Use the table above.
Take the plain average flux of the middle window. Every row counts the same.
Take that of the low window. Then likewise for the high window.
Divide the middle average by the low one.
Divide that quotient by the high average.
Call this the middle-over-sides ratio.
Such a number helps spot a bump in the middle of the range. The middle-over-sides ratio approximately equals 0.0334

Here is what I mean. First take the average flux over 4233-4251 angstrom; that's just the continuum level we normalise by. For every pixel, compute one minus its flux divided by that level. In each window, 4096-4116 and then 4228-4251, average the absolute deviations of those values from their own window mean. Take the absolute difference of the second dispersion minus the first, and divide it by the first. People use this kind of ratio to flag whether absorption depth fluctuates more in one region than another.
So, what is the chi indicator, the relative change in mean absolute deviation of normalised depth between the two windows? 0.4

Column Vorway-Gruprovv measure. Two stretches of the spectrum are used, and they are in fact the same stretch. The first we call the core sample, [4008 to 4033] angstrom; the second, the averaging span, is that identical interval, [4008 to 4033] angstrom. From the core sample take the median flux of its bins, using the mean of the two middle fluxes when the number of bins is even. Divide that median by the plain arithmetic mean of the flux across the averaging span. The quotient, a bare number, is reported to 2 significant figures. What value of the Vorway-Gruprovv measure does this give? 0.98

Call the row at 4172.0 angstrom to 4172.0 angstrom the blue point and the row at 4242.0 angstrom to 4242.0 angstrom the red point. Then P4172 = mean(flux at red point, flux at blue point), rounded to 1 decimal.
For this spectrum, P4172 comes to 27.0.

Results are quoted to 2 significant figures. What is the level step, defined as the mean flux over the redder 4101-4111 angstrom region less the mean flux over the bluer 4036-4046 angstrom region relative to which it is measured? -4.1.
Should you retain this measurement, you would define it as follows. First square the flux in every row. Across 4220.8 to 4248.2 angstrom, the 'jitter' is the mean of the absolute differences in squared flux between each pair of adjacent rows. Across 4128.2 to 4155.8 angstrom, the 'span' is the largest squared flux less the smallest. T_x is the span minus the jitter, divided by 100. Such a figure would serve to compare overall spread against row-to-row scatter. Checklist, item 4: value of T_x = 1.8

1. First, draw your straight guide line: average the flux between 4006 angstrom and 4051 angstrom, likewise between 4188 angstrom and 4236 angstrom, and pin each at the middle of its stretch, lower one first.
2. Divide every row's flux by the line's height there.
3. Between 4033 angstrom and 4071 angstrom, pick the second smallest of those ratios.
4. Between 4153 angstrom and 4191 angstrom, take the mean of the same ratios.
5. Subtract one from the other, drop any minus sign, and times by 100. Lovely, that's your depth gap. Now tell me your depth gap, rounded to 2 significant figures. 15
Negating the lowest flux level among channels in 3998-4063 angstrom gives -26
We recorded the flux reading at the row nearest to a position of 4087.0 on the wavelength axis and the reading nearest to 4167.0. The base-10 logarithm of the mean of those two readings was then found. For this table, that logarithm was 1.46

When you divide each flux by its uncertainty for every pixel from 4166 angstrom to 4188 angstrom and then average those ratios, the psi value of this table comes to 11.32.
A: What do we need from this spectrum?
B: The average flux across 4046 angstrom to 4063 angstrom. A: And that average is 30.8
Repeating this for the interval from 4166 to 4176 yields 28.3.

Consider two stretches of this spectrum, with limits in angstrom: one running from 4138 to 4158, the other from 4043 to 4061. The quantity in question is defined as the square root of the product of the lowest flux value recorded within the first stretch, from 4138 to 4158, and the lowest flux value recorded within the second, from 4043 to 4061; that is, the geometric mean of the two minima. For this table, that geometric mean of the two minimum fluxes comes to 28.0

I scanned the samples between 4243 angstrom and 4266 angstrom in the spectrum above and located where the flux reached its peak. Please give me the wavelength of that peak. 4247.0 angstrom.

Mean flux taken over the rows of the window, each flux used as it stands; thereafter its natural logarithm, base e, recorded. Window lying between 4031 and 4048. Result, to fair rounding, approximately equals 3.45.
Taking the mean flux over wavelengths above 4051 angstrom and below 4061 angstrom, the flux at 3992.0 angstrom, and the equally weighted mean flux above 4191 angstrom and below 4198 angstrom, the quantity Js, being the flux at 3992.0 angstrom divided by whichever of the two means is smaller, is 1.16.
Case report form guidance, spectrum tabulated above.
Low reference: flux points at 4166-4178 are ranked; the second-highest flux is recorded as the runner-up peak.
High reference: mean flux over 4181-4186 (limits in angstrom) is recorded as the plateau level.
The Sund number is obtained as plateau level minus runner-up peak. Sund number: 2.7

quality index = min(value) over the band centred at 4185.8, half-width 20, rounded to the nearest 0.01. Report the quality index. 27.06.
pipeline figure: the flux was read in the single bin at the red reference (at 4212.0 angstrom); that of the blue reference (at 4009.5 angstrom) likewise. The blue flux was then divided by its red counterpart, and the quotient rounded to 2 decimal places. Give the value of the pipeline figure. 1.03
